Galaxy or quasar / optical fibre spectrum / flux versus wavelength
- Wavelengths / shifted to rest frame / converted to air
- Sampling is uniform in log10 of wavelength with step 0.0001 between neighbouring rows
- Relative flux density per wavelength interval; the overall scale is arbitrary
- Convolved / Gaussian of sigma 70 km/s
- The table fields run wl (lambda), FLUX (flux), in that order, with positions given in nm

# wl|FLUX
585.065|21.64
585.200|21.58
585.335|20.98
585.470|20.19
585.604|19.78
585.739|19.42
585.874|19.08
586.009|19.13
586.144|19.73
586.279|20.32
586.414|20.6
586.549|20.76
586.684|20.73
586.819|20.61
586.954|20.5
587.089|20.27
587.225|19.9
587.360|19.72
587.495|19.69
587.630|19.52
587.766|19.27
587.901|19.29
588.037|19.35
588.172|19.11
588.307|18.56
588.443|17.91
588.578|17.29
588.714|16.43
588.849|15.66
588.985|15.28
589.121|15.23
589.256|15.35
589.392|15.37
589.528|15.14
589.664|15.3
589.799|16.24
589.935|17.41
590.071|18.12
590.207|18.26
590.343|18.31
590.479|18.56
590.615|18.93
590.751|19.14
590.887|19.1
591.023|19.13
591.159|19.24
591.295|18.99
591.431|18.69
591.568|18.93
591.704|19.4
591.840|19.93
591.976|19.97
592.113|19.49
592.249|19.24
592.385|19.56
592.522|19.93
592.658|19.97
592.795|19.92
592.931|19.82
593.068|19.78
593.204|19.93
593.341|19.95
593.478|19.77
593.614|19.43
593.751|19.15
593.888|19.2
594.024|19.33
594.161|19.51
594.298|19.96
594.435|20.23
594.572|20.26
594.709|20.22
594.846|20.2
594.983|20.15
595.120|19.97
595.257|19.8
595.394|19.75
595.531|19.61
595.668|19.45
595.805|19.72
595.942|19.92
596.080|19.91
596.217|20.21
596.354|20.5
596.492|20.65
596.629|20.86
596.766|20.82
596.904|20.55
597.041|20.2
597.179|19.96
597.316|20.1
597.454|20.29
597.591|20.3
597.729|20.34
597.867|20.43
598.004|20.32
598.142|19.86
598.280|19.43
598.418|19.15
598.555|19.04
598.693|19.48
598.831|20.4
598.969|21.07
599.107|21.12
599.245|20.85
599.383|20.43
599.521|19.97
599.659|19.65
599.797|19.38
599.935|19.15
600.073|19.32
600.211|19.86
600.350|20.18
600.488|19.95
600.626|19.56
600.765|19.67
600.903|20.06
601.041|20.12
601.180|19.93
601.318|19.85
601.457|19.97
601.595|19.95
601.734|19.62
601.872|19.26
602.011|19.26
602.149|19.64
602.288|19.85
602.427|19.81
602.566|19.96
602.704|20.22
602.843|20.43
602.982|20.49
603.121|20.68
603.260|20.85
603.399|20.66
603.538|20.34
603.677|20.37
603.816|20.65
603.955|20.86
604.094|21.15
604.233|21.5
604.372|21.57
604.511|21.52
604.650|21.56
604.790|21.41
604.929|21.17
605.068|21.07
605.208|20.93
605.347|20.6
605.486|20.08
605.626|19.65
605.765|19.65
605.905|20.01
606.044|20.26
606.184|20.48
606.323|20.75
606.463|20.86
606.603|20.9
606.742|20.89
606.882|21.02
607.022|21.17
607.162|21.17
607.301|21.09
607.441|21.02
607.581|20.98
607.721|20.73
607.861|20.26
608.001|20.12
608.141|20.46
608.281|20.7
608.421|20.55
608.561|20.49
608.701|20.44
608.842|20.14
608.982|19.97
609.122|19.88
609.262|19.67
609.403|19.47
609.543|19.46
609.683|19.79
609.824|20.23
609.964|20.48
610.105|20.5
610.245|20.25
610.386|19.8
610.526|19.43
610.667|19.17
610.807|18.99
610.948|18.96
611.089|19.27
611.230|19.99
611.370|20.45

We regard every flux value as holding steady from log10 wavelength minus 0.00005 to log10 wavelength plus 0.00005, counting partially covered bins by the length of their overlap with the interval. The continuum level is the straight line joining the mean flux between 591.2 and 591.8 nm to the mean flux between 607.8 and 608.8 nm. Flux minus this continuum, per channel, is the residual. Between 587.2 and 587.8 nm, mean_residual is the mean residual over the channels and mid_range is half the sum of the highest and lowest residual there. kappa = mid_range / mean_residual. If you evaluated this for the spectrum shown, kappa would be 0.96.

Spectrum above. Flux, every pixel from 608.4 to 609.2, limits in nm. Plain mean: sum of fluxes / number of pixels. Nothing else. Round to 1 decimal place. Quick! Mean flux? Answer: 20.2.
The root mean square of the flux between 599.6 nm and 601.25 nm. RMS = 19.7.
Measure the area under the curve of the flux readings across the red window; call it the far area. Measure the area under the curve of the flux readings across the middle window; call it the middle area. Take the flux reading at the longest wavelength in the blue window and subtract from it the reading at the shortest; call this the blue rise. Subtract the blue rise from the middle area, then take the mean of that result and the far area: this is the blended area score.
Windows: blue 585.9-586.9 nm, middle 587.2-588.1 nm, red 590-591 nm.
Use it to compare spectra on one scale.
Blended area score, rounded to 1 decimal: 17.4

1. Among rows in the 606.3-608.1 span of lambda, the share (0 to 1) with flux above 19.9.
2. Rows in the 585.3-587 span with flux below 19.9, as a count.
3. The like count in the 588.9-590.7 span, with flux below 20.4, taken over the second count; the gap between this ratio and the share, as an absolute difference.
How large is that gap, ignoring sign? 1.6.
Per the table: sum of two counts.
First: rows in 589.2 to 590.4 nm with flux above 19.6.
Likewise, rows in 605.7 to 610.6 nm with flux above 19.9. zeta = 27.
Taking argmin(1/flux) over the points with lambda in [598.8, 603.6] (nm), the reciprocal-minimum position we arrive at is 599.107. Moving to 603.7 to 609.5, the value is 604.372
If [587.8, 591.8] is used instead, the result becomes 591.704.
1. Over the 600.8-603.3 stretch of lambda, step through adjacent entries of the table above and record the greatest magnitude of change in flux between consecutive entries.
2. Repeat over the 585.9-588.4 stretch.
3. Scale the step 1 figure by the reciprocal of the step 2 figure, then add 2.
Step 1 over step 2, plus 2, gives 2.63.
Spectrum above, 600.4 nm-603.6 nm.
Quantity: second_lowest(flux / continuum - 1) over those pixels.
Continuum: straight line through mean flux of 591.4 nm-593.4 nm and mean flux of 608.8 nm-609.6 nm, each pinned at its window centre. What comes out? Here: -0.023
